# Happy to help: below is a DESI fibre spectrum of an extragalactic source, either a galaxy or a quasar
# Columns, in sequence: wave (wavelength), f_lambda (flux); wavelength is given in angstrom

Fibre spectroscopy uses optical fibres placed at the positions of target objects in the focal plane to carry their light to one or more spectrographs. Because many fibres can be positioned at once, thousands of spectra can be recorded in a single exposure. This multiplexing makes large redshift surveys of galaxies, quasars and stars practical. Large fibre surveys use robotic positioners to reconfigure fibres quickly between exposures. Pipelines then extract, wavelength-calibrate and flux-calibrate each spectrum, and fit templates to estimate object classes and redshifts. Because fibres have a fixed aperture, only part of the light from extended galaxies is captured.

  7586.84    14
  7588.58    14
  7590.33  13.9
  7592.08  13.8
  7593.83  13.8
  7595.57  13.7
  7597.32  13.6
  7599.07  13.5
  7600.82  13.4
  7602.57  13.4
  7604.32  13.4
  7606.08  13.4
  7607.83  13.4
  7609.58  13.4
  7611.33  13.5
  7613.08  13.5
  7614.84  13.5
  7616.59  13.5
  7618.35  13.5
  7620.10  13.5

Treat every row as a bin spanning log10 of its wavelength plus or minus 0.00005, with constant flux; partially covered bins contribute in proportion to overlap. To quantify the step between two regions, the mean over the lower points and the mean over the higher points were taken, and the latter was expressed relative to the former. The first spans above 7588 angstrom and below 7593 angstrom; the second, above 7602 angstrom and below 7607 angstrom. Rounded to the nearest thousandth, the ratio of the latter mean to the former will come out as 0.964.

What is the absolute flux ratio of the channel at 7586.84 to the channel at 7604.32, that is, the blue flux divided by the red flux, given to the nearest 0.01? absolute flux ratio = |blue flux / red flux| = 1.04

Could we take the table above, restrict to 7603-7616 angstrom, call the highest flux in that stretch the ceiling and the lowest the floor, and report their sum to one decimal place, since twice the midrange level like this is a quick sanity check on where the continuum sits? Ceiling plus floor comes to 26.9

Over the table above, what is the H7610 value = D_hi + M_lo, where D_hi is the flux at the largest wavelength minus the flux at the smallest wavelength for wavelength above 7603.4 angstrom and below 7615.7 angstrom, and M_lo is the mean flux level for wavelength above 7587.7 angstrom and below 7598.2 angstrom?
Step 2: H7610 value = 13.9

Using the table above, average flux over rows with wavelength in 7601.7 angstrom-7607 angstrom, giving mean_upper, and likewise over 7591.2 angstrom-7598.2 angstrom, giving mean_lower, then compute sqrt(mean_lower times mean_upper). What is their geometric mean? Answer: 13.56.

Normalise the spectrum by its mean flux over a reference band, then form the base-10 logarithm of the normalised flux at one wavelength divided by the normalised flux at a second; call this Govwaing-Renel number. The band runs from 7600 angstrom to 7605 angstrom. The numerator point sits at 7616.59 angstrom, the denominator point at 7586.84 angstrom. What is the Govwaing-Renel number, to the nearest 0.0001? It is -0.0158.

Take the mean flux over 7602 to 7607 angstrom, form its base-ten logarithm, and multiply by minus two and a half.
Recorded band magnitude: -2.82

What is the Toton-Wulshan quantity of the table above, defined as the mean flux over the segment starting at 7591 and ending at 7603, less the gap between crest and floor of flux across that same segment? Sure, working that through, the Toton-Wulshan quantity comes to 13.2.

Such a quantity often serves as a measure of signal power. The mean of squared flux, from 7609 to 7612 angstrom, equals 181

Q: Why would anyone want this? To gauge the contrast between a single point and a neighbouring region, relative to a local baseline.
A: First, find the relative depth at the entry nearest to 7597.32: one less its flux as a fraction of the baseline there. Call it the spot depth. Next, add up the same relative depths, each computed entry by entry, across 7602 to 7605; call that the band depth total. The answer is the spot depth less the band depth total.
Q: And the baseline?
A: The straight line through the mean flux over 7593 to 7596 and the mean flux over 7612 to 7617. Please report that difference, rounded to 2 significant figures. -0.027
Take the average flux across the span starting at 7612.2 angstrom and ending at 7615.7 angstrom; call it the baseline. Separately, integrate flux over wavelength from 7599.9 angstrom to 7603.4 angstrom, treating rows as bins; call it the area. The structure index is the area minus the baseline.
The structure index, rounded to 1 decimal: 33.4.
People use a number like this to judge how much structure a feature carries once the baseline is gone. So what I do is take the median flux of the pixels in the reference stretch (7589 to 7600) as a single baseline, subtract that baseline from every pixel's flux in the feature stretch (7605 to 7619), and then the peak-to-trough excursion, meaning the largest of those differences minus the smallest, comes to 0.10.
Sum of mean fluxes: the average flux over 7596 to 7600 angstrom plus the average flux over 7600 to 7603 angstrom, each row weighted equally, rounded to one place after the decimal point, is 27.0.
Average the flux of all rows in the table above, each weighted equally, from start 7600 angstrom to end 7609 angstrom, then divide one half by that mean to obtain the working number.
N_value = 0.0373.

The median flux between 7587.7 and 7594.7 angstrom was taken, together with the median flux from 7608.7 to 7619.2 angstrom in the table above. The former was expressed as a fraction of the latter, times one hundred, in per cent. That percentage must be 103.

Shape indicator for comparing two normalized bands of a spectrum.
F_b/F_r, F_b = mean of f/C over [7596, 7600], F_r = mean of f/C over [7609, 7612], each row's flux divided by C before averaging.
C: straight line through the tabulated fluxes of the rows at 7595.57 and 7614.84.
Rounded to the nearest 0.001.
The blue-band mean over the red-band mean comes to 0.998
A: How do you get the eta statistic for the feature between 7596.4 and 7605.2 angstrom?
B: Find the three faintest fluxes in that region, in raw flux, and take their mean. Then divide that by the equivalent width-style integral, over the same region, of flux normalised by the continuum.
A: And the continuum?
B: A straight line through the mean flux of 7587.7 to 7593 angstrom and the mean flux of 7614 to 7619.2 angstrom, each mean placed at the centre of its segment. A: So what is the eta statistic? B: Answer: 1.56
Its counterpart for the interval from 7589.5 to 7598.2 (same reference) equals 1.58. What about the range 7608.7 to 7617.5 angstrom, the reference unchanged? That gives 1.54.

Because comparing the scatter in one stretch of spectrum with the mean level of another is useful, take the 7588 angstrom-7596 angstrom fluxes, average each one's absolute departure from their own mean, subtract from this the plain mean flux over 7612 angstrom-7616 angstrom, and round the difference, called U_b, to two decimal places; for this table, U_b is -13.41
